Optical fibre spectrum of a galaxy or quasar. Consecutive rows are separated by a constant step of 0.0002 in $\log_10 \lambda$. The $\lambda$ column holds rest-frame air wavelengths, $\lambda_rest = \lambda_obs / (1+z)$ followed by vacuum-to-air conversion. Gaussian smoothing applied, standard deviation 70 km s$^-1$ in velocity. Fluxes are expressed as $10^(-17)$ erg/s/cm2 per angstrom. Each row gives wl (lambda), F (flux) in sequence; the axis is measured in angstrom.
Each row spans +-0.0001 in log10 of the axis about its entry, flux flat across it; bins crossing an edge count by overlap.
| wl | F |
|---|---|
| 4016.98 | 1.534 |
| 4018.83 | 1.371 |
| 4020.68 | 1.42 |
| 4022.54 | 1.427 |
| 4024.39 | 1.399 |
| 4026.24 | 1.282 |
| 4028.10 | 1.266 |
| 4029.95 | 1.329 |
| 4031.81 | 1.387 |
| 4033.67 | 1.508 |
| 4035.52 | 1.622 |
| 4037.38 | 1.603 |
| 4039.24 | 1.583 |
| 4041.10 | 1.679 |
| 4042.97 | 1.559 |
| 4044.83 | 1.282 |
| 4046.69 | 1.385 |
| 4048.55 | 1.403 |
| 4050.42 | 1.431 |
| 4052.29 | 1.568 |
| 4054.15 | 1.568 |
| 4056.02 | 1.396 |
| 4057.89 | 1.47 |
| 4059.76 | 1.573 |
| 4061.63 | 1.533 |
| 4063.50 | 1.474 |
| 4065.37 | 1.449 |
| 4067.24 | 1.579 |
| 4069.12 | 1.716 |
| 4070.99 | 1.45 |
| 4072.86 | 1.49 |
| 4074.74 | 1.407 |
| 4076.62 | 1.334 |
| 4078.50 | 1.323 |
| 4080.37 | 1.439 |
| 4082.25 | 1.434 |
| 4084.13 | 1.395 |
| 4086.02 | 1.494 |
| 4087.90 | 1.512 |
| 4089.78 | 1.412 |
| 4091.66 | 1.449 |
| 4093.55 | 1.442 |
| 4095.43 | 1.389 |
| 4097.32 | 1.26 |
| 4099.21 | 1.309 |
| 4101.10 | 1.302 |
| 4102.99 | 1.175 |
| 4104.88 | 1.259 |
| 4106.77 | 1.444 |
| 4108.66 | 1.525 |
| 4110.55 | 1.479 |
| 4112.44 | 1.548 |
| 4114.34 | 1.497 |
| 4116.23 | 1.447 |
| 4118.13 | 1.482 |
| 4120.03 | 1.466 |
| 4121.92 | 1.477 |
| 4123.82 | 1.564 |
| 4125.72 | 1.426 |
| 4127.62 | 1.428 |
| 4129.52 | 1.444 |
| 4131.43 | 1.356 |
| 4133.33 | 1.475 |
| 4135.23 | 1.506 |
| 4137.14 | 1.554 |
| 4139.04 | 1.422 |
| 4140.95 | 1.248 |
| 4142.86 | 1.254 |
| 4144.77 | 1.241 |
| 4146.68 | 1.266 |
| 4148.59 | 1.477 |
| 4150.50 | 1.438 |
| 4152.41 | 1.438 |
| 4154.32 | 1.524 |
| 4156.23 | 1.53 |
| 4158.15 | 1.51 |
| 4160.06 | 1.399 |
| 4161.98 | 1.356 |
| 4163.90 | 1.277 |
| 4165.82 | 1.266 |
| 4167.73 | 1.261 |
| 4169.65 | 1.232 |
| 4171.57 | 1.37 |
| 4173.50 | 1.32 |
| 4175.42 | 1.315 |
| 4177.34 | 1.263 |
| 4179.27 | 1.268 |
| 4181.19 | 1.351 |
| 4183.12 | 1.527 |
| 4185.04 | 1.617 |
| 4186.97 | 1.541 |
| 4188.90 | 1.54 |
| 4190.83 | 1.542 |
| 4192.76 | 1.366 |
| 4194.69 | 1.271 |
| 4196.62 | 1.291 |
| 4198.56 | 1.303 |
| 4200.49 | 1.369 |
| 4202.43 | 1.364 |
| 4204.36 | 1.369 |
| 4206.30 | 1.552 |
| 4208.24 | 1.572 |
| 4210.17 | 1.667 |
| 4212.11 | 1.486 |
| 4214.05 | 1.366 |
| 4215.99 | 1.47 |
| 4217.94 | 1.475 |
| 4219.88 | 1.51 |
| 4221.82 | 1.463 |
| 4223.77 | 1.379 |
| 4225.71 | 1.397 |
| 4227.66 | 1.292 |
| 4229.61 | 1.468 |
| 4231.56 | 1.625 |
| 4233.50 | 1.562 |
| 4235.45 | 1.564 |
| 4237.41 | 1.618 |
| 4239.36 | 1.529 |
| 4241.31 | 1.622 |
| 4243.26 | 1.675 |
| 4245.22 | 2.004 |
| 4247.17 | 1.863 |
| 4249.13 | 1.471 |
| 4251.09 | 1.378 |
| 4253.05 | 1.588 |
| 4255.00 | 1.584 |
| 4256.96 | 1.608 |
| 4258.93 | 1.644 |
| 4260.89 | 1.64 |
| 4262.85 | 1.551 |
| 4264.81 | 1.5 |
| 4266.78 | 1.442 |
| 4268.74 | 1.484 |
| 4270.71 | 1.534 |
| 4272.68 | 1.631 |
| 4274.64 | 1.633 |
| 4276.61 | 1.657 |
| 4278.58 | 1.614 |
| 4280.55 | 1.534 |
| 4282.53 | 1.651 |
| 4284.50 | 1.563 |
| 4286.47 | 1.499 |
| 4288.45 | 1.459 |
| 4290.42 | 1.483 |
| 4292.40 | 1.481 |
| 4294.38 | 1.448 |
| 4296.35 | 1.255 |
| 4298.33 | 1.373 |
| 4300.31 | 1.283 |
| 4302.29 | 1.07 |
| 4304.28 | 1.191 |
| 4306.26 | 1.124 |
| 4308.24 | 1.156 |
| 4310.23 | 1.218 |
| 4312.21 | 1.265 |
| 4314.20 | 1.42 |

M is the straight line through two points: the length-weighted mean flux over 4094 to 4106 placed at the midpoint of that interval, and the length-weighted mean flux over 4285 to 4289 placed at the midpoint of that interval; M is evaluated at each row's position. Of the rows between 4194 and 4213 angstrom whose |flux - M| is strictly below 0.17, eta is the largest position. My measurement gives 4212.11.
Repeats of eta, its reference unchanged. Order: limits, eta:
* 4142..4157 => 4152.41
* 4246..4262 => 4256.96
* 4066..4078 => 4076.62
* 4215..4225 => 4223.77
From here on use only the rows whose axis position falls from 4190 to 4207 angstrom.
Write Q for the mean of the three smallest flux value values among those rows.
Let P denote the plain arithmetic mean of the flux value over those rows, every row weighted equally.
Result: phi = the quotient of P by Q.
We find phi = 1.07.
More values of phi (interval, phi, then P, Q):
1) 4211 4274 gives 1.15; 1.54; 1.35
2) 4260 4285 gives 1.07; 1.57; 1.48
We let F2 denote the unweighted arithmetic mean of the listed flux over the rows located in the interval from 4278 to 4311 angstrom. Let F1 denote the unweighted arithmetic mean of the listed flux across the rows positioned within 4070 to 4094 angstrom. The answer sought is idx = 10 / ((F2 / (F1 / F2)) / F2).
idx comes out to 10.4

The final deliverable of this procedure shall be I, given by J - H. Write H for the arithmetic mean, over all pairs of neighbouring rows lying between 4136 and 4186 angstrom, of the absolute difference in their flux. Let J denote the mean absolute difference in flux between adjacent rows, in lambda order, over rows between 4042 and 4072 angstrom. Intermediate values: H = 0.064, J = 0.105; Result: 0.04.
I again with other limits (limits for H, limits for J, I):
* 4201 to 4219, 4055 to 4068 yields -0.02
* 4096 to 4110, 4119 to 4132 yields -0.03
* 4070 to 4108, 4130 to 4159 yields 0.00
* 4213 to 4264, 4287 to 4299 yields -0.02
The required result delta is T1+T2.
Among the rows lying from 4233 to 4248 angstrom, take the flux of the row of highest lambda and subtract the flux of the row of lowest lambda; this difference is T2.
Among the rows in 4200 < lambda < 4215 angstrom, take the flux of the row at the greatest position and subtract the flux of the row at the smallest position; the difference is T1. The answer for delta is 0.30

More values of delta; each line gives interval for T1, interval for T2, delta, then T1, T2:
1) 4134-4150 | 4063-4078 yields -0.17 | -0.03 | -0.14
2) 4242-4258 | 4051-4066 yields -0.19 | -0.07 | -0.12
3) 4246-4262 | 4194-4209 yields 0.08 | -0.22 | 0.30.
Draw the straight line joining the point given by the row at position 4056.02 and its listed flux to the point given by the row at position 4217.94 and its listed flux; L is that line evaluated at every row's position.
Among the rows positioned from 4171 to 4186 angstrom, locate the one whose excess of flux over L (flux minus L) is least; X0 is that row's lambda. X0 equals 4177.34 angstrom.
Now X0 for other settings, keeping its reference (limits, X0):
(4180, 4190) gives 4181.19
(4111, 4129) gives 4125.72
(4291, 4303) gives 4302.29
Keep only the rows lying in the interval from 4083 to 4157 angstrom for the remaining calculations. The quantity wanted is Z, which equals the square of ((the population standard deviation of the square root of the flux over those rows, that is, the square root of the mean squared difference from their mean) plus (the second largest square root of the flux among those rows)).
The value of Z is 1.66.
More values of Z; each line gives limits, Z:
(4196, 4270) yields 2.02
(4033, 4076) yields 1.79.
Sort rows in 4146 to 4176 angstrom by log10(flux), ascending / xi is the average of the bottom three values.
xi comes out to 0.10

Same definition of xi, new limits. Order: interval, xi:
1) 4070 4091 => 0.13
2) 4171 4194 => 0.11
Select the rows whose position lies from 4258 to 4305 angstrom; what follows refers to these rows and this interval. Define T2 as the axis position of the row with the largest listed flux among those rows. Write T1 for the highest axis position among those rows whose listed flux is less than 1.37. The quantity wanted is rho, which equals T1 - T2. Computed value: 27.7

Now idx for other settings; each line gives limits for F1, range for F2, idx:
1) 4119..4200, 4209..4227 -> 9.5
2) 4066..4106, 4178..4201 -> 9.9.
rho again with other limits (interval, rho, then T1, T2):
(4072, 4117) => -7.6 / 4104.88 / 4112.44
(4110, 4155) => 22.9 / 4146.68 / 4123.82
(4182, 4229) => 17.5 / 4227.66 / 4210.17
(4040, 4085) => 9.4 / 4078.50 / 4069.12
